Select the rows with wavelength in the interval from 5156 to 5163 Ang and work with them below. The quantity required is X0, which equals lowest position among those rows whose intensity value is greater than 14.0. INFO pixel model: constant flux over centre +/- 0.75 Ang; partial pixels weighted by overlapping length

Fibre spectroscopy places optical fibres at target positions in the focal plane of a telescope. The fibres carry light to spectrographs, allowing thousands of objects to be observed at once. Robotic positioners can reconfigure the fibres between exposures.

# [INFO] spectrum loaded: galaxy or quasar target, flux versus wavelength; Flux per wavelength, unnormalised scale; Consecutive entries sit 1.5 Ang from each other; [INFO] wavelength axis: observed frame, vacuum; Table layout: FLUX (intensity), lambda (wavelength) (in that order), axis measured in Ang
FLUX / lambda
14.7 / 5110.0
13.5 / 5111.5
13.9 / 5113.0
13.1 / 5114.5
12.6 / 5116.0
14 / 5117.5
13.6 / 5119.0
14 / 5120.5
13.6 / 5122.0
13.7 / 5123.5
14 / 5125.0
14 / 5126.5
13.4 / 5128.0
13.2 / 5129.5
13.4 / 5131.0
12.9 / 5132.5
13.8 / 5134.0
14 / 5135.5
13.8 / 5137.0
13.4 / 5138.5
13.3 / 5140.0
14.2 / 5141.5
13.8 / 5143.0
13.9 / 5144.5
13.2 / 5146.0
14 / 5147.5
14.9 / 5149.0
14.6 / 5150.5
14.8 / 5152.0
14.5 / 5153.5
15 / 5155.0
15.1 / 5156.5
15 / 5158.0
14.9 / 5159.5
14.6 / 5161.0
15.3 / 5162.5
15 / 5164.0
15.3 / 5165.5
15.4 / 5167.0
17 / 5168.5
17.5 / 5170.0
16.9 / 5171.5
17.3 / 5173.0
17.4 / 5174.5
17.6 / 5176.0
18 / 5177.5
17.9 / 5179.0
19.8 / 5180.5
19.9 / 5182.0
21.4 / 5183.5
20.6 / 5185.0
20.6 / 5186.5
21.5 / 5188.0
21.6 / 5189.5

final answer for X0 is 5156.5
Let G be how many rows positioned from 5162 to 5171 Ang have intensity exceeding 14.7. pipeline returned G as 6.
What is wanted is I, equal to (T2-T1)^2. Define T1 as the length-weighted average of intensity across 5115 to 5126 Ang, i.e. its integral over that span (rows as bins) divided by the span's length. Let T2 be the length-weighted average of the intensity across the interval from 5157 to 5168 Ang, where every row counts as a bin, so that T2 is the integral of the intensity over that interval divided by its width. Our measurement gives 2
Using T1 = 13.6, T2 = 15.1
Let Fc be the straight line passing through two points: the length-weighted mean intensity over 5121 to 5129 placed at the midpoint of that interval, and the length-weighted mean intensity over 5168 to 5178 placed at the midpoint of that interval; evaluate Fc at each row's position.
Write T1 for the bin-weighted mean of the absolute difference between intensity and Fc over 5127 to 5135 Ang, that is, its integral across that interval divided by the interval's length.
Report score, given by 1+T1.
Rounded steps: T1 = 0.82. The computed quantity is 1.82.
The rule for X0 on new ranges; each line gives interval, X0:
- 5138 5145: 5141.5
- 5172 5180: 5173.0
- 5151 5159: 5152.0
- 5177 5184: 5177.5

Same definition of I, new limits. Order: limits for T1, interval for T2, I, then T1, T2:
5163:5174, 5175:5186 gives 9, 16.3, 19.3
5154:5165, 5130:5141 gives 2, 15.0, 13.5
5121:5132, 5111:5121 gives 0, 13.6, 13.5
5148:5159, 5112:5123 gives 2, 14.8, 13.5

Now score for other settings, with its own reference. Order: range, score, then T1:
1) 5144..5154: 2.28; 1.28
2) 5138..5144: 2.25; 1.25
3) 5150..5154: 2.14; 1.14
